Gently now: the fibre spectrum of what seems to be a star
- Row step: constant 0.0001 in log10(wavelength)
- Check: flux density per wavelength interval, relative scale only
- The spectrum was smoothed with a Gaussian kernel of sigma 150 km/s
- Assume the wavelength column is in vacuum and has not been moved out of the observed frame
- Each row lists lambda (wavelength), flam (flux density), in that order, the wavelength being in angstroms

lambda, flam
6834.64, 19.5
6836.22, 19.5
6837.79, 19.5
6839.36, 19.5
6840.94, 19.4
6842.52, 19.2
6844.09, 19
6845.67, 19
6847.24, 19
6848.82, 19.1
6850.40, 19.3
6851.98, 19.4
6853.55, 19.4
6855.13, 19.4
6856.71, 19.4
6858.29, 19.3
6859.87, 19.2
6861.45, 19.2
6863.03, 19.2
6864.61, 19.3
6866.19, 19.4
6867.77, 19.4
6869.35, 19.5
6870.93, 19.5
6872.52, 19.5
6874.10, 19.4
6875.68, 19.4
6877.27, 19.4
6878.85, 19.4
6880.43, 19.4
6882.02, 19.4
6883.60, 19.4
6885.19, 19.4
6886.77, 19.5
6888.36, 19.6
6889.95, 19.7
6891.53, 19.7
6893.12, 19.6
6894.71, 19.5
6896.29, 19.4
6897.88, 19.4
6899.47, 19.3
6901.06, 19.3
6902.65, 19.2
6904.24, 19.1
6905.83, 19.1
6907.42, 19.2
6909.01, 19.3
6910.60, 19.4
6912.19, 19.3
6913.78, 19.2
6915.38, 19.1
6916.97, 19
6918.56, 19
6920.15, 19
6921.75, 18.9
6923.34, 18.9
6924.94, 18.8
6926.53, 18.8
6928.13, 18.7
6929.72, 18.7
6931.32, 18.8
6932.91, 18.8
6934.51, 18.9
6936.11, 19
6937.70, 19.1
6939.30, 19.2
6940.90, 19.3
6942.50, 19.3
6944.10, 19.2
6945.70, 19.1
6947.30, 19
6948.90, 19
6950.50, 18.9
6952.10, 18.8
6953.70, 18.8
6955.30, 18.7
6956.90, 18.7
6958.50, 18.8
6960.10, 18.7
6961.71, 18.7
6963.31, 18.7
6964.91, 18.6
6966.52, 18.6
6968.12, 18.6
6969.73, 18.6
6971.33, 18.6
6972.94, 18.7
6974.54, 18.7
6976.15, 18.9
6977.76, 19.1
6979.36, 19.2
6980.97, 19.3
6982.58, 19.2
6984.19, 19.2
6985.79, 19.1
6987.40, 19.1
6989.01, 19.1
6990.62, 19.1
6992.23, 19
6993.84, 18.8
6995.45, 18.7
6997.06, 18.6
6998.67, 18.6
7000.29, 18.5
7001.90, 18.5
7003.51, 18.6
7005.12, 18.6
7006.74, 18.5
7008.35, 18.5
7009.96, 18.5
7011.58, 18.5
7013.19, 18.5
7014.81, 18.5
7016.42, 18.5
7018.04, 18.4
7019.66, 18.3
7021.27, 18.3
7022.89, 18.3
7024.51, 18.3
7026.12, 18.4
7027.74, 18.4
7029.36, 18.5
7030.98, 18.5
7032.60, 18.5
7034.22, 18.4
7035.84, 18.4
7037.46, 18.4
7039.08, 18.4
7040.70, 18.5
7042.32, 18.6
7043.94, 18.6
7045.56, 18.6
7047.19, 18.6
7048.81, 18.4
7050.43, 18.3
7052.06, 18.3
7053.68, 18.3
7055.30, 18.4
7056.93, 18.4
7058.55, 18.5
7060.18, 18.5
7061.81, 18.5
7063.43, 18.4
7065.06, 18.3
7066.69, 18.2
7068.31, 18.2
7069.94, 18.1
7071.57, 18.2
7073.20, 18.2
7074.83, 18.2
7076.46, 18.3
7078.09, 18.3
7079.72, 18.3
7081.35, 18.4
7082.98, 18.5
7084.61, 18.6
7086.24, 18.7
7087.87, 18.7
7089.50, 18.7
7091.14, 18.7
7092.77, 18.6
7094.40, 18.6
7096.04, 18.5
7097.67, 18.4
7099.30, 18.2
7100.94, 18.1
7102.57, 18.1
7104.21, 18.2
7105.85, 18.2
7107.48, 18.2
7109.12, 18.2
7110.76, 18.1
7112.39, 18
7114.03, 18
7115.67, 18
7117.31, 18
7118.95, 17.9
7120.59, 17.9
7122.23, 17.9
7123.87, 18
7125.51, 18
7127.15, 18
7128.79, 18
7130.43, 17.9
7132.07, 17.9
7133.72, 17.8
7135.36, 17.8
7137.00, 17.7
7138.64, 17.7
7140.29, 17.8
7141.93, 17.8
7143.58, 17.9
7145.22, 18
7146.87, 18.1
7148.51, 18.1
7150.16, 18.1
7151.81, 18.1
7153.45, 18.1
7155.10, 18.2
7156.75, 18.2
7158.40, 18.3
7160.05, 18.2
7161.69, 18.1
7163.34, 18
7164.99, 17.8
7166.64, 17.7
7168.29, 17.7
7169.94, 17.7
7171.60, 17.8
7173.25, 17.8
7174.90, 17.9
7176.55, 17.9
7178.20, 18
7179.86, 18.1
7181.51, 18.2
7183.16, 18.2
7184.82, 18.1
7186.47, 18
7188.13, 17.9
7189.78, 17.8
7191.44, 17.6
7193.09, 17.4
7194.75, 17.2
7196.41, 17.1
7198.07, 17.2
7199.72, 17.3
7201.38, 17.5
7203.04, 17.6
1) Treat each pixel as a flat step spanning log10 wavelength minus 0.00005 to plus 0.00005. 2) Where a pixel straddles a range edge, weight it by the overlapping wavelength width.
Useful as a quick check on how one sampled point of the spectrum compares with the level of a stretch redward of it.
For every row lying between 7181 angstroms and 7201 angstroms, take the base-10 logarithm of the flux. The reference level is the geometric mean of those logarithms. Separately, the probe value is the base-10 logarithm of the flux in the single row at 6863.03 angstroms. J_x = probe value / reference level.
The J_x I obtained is 1.029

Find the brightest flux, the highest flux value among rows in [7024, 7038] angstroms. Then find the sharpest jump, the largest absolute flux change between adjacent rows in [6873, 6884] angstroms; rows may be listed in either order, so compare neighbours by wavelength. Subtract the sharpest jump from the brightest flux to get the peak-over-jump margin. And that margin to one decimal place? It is 18.5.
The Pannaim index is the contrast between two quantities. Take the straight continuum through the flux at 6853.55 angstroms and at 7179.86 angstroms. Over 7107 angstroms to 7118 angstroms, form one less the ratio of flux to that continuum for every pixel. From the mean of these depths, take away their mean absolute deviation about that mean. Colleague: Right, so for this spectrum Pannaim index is 0.012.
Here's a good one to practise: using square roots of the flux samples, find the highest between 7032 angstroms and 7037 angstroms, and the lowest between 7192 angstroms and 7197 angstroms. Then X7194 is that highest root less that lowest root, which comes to 0.166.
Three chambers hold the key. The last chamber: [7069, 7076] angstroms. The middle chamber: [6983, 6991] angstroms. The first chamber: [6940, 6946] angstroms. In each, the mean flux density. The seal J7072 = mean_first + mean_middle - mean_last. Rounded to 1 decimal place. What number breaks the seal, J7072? 20.2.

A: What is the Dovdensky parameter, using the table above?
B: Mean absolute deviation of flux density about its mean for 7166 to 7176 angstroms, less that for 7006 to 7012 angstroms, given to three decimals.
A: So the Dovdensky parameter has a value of 0.067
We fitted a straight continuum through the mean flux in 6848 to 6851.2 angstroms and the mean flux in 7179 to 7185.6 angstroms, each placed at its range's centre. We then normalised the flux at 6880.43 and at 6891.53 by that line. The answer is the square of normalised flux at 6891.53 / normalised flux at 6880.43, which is 1.035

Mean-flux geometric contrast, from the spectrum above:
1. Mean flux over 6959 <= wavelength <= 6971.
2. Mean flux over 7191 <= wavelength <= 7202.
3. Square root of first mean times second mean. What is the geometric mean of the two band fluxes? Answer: 18.0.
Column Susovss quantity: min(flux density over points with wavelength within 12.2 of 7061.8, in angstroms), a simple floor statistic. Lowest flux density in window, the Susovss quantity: 18.1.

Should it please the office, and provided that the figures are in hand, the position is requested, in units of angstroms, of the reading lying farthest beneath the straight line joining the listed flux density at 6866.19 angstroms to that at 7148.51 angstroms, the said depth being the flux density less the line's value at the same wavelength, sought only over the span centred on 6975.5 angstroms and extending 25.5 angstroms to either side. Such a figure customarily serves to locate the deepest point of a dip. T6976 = 6964.91 angstroms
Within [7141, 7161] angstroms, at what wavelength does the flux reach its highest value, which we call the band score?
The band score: 7158.40 angstroms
